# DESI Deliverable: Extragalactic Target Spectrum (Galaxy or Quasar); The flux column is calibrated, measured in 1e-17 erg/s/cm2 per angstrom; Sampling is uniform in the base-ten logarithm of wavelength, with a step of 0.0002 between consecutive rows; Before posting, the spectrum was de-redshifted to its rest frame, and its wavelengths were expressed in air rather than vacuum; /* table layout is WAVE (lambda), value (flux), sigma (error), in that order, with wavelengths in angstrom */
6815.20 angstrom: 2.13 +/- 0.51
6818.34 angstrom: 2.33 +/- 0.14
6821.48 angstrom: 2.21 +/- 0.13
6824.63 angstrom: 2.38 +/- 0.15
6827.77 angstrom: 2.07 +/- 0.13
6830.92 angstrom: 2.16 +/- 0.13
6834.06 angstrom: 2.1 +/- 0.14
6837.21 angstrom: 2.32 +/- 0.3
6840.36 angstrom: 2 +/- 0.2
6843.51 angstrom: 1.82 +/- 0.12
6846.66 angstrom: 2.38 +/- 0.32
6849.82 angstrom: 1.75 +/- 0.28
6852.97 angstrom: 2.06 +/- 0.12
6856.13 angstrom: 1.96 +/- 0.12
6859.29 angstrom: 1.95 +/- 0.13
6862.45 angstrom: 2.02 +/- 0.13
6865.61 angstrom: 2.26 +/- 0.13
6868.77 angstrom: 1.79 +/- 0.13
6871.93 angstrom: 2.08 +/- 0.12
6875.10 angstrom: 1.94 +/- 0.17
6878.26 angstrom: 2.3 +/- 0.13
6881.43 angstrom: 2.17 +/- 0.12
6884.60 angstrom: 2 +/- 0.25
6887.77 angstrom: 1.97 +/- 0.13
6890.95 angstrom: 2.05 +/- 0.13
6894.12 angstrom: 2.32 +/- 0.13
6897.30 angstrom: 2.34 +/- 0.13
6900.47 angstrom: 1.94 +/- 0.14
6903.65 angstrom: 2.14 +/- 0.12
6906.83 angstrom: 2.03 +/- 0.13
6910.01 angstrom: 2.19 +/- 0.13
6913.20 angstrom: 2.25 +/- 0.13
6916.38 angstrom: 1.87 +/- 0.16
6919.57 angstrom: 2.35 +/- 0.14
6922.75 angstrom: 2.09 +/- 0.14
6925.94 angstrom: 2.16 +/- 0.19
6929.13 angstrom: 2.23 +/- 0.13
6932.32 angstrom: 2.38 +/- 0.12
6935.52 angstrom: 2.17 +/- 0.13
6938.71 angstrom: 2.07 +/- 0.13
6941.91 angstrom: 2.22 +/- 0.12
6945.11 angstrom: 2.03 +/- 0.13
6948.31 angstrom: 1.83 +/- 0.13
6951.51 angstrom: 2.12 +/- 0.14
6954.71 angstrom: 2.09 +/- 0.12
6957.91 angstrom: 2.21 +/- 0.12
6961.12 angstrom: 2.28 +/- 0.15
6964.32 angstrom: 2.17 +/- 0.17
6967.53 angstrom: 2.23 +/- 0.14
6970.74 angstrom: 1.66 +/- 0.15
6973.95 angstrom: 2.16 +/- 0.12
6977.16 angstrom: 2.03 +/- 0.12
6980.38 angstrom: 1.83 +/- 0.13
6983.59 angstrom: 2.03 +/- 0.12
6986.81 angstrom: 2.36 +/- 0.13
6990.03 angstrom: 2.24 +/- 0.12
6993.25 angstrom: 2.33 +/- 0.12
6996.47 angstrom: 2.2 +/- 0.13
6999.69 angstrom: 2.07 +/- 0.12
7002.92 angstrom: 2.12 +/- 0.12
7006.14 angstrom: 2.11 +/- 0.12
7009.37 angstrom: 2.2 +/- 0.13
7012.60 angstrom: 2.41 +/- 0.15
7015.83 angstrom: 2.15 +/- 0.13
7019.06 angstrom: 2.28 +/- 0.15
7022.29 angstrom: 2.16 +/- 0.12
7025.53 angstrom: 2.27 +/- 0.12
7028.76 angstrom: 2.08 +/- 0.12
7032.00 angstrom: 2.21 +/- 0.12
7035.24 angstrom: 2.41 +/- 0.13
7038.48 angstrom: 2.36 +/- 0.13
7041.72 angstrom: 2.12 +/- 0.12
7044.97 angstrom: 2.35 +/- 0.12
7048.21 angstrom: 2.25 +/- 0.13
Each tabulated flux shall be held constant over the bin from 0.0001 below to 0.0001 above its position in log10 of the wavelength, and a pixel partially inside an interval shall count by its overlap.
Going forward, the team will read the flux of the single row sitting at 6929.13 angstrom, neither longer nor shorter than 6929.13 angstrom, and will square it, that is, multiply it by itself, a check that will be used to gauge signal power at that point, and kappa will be 5.0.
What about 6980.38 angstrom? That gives 3.3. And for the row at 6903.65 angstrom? 4.6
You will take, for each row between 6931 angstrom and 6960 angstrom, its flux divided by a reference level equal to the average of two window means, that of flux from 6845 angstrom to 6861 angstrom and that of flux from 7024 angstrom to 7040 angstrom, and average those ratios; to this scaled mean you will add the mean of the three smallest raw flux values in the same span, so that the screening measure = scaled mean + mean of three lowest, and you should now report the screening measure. 2.97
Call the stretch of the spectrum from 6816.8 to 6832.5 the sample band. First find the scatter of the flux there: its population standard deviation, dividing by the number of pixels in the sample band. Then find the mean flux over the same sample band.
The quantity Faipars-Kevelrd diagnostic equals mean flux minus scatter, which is 2.12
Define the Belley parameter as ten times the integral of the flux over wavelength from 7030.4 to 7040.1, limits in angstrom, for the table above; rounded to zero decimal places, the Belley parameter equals 226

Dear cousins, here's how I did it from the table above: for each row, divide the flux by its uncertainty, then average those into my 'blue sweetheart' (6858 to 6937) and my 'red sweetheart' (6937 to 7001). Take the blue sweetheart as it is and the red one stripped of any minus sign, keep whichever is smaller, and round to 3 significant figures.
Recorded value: 15.6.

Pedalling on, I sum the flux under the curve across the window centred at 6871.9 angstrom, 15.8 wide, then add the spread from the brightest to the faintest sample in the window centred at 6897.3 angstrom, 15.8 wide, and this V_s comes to 33.2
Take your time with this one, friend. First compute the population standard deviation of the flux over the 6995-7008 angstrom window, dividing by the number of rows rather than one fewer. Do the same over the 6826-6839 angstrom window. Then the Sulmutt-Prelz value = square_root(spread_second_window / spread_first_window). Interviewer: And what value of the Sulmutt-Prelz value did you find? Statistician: 1.4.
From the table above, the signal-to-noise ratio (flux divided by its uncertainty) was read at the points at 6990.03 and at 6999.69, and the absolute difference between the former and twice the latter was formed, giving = 16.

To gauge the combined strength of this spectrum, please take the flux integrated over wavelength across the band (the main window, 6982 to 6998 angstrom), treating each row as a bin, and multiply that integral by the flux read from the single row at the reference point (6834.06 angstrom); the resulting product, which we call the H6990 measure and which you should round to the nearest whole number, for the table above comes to 75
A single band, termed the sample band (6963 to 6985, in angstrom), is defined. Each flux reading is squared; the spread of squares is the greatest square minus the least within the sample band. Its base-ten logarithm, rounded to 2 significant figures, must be 0.35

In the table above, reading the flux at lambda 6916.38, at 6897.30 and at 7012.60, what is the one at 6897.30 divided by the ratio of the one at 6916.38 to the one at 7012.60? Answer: 3.0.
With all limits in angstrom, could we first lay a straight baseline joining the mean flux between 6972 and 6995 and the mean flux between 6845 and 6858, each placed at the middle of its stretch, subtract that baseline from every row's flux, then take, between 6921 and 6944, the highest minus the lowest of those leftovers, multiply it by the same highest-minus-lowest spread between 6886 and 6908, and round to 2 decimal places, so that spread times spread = 0.13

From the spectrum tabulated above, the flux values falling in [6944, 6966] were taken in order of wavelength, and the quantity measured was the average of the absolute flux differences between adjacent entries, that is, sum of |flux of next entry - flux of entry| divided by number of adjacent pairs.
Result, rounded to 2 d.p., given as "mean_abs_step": 0.14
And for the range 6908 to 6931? 0.22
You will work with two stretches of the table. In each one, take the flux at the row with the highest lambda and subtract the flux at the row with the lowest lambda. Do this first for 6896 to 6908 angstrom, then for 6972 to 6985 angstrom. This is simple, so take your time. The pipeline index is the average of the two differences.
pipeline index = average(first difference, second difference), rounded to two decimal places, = -0.22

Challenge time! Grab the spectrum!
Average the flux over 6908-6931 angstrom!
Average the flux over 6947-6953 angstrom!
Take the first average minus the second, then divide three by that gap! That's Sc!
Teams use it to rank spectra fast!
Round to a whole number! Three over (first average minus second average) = 16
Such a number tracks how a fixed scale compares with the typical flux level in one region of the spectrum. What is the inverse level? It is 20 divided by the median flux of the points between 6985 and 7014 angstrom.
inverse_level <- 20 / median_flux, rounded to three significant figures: 9.09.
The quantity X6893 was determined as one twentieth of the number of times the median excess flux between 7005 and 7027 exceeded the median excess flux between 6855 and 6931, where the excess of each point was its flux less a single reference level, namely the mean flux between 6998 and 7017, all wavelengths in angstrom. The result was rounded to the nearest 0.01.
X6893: -0.01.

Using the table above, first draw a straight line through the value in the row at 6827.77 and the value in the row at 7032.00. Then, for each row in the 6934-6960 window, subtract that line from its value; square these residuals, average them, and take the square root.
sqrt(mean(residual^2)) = 0.132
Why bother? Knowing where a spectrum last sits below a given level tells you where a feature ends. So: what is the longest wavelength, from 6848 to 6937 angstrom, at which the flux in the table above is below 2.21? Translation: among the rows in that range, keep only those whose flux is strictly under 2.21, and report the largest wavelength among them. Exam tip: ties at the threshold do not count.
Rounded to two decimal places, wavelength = 6935.52 angstrom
